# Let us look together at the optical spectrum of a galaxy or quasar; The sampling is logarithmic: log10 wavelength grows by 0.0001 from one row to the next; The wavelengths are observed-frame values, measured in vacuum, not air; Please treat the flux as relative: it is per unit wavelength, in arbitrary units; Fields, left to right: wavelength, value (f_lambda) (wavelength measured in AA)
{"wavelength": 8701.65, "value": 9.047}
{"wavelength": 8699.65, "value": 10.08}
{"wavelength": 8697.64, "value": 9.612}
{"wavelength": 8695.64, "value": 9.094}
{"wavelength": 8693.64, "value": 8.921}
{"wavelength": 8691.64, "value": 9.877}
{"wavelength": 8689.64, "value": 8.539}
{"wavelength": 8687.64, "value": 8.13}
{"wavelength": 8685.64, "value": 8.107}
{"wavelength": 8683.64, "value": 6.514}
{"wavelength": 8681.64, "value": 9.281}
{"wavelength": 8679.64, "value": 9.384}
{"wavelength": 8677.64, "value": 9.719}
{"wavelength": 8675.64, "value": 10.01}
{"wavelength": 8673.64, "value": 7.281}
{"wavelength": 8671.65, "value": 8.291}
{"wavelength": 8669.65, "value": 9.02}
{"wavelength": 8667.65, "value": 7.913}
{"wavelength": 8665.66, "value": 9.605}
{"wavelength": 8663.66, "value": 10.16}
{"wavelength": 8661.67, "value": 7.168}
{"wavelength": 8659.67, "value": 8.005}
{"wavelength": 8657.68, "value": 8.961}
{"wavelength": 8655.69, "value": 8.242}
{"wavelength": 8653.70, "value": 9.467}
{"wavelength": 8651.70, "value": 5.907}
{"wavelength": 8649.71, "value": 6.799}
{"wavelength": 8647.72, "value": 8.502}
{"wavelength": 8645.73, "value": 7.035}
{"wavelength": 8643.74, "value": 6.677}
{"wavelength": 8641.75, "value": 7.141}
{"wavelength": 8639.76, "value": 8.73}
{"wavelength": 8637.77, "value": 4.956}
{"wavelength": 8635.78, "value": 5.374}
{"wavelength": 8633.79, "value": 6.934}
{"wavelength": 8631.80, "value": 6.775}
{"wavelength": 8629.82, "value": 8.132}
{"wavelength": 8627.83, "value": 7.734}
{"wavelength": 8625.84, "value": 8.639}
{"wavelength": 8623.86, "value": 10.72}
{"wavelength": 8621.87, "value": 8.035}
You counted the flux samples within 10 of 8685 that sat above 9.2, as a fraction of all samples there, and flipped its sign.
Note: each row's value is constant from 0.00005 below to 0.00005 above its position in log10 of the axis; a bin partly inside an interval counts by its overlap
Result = -0.50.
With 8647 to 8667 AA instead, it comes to -0.30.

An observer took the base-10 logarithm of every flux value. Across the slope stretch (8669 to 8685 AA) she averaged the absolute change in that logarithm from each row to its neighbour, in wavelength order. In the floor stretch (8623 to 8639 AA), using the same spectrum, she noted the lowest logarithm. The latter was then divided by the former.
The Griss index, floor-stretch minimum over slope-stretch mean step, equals 11.6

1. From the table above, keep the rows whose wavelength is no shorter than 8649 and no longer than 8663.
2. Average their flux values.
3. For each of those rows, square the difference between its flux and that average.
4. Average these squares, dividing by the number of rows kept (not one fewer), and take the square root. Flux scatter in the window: 1.2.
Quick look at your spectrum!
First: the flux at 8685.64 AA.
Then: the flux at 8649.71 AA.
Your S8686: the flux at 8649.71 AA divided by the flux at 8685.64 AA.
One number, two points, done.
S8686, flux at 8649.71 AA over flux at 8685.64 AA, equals 0.84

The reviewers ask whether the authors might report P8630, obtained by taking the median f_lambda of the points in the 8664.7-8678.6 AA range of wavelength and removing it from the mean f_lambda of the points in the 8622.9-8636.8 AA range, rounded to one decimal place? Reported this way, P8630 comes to -1.3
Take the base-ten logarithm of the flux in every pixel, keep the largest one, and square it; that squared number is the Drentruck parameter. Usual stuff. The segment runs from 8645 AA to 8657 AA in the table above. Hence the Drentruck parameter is 0.95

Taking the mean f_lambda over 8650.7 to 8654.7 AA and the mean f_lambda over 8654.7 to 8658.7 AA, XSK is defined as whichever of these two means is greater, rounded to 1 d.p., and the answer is 8.6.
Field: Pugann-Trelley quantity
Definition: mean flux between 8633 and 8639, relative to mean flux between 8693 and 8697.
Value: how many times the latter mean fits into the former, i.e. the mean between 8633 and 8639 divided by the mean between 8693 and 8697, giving 0.64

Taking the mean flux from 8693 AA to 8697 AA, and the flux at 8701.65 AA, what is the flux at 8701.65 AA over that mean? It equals 1.00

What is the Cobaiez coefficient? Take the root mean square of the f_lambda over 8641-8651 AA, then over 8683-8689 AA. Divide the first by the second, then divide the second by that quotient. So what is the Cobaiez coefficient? 8.0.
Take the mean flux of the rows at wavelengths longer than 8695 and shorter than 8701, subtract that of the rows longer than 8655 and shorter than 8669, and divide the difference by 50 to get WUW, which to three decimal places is 0.020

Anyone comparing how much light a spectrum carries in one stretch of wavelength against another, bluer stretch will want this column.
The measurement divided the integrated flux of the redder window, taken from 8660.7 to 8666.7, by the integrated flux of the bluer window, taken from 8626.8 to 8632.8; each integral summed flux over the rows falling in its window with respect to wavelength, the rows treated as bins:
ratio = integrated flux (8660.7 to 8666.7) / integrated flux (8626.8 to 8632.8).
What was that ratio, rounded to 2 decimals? 1.19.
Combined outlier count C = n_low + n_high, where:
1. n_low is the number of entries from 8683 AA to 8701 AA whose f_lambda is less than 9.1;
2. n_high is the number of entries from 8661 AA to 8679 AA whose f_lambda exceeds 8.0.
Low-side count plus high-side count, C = 12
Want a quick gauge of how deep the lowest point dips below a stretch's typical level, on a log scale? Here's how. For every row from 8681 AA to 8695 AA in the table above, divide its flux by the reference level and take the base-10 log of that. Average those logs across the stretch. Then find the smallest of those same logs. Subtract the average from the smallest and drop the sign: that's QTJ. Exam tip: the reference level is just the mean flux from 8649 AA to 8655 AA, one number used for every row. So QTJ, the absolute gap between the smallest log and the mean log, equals 0.111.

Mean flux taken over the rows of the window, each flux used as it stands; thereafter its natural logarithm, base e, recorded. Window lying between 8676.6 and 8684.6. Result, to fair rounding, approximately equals 2.17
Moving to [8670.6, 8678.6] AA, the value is 2.18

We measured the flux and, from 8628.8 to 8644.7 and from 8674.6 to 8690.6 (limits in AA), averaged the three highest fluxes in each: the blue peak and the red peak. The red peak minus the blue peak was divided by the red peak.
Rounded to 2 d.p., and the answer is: 0.18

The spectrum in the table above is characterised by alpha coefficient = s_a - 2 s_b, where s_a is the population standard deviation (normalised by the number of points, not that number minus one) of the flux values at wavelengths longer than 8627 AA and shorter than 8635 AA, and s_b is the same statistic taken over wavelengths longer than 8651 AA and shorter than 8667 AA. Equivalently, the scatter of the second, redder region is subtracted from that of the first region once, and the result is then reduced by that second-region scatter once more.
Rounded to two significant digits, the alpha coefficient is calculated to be -2.1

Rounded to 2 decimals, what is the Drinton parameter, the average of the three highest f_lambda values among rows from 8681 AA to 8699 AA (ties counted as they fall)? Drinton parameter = 9.59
